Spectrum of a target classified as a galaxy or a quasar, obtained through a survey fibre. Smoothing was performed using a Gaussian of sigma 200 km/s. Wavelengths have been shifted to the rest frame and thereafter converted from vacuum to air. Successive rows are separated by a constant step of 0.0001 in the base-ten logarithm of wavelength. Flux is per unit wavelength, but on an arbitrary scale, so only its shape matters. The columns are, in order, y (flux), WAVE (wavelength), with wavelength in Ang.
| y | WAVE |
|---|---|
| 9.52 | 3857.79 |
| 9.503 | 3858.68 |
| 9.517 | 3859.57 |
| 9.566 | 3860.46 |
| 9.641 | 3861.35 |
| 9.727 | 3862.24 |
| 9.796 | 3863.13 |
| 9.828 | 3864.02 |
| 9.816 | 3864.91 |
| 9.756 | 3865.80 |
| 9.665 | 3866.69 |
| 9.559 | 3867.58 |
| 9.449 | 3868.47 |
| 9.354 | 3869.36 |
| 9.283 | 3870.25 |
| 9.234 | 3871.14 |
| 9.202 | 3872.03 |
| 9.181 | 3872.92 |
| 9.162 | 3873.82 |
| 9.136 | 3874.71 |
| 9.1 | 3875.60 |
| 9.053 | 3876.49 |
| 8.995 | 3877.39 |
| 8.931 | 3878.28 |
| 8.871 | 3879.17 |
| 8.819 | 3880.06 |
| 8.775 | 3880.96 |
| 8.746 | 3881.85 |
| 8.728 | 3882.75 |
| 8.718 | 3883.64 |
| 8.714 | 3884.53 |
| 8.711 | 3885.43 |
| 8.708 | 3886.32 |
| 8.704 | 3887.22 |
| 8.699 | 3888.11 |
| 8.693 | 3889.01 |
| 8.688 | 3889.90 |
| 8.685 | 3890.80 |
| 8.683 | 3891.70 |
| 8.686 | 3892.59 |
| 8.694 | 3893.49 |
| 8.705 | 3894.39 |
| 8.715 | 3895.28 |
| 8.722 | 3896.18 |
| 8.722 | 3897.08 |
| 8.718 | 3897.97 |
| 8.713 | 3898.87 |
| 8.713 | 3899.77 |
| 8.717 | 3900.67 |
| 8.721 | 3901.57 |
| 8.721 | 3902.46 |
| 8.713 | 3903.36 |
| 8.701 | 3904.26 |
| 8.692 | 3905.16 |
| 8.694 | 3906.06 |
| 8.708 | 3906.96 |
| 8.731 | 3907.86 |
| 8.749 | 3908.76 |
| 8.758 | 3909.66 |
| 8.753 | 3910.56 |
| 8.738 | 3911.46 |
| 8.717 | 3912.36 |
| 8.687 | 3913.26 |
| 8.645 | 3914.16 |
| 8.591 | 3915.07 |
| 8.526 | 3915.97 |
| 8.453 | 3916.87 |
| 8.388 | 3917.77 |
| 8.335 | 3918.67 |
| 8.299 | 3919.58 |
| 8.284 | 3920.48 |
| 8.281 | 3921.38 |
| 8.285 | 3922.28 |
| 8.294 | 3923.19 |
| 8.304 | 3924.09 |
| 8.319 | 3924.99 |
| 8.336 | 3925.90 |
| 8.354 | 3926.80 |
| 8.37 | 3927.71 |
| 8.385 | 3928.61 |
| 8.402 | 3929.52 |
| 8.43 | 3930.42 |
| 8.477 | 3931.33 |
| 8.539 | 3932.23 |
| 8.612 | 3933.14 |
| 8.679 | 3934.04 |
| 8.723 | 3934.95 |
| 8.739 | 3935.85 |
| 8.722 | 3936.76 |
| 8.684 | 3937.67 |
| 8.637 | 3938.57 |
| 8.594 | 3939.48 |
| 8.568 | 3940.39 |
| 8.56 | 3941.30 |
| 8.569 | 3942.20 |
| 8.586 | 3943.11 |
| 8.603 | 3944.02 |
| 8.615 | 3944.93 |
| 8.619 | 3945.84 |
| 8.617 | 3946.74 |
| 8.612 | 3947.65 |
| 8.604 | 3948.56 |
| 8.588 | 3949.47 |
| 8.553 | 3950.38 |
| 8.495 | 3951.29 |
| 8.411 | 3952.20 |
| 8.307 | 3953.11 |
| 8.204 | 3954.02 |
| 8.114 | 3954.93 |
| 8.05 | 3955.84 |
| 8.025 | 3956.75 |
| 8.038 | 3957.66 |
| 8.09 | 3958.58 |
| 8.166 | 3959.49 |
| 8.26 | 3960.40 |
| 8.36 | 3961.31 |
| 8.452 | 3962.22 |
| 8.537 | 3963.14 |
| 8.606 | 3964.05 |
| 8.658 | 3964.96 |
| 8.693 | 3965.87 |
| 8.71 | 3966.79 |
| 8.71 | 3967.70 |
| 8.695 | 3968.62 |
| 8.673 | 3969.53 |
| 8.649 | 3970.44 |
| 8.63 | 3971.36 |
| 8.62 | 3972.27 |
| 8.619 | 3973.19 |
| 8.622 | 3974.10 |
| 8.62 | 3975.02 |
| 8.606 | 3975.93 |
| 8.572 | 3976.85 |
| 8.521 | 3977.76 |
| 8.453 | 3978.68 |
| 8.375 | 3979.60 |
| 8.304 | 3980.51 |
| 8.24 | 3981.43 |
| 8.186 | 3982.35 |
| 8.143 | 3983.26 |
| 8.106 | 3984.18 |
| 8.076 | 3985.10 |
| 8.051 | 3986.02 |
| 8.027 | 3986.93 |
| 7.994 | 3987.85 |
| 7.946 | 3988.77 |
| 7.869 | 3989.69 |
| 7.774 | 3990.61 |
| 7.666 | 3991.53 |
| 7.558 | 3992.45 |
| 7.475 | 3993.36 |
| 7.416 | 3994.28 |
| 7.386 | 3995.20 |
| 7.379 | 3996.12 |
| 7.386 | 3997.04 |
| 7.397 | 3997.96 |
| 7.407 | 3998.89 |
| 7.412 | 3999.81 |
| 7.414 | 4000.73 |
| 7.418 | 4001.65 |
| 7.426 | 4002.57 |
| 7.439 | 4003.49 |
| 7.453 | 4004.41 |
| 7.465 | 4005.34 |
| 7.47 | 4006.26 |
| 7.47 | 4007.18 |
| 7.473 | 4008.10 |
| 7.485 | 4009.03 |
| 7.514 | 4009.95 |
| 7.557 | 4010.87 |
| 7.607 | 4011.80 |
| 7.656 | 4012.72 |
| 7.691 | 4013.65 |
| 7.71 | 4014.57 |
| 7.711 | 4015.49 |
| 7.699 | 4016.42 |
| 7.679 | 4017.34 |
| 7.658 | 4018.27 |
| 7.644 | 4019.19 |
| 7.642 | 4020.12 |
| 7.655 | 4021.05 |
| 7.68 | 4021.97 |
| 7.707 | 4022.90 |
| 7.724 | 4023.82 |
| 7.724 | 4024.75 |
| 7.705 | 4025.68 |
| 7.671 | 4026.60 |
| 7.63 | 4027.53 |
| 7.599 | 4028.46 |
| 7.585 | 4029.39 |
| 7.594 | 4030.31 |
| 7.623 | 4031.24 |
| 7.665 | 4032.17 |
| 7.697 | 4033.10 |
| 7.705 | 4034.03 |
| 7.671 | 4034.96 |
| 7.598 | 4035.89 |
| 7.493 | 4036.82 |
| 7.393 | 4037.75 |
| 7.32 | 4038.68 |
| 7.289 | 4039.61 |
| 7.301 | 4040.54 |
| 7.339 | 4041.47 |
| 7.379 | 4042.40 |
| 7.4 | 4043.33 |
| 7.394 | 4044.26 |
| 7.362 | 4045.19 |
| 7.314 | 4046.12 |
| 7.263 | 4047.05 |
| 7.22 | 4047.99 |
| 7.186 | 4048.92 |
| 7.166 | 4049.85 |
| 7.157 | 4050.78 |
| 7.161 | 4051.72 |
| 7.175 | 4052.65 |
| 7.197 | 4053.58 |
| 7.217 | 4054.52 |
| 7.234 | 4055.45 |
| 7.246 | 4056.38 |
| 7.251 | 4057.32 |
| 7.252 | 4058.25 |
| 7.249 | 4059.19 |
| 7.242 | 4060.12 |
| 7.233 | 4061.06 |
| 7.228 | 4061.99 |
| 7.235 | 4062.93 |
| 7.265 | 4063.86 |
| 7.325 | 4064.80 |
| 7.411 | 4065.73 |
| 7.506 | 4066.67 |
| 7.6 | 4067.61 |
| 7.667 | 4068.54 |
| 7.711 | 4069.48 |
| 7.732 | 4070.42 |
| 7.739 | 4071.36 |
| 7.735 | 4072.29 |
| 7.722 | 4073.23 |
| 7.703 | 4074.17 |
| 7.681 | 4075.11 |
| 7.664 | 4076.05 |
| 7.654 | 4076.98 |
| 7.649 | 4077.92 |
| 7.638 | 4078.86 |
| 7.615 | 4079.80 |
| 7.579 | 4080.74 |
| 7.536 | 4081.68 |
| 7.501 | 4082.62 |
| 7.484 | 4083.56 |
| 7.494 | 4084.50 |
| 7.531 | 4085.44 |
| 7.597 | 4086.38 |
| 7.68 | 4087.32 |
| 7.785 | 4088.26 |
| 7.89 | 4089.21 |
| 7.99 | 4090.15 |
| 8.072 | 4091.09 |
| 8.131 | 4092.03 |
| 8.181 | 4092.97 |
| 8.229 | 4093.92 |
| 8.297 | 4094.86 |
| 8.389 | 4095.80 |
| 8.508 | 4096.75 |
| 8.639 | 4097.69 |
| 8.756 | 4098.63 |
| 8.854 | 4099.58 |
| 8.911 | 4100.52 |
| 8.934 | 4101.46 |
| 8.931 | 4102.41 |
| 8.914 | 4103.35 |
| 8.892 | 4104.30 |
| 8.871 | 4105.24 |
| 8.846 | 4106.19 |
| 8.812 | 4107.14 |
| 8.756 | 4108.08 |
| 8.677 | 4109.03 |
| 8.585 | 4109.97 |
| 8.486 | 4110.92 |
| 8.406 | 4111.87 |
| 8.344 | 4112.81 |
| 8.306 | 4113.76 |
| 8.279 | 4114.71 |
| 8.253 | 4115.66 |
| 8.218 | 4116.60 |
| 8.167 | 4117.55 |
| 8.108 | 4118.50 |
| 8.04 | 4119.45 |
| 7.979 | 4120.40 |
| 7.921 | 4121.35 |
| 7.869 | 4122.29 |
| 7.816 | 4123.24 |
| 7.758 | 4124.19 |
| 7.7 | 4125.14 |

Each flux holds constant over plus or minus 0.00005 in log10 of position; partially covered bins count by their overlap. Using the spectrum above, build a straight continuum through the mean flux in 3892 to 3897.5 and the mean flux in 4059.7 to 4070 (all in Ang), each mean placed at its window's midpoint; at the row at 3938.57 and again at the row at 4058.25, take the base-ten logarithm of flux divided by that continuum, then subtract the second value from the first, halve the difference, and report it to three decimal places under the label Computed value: 0.013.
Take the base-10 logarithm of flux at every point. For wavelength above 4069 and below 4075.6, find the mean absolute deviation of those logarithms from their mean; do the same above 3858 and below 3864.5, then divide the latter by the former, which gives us 5.4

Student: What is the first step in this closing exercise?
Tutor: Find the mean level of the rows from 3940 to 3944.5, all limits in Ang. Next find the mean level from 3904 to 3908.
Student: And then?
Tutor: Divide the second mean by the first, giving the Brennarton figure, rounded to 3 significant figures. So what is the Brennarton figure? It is 1.01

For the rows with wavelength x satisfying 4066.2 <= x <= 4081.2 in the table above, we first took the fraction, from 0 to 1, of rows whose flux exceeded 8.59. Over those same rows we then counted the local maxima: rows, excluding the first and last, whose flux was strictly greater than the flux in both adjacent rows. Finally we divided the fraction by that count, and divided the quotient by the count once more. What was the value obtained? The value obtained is 0.00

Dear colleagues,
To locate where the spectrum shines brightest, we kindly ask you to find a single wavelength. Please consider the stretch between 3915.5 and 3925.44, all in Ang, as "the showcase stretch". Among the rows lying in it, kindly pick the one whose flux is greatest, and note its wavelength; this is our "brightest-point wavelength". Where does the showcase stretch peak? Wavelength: 3915.97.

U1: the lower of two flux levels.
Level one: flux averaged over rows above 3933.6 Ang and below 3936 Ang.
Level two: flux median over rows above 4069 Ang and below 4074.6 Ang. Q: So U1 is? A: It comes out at 7.73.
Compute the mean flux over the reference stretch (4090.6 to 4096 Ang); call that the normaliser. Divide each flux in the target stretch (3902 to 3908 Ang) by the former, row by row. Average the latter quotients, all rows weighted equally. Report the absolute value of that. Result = 1.06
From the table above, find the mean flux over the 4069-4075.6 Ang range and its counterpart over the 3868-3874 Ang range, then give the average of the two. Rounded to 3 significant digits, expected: 8.49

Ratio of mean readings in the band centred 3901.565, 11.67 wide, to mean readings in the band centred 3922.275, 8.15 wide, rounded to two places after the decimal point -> 1.05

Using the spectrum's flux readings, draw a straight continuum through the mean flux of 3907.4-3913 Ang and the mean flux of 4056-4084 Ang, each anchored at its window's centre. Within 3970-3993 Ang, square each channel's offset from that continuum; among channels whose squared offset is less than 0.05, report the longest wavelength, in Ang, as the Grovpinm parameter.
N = 3988.77 Ang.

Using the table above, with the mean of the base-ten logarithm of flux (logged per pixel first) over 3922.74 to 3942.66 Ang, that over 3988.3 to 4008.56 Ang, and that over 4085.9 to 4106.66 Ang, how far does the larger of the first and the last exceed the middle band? 0.055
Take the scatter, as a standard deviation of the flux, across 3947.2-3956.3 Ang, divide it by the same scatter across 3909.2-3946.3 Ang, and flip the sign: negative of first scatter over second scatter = -1.3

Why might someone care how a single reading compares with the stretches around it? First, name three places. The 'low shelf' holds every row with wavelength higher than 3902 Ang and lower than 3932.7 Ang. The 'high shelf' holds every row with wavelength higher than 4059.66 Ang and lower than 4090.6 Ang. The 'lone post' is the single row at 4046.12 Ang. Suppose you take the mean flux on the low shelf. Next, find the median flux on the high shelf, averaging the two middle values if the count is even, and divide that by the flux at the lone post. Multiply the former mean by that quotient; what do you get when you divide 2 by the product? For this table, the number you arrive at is 0.225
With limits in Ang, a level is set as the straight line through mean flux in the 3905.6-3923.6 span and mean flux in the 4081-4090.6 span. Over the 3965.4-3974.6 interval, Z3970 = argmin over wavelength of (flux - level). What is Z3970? 3972.27 Ang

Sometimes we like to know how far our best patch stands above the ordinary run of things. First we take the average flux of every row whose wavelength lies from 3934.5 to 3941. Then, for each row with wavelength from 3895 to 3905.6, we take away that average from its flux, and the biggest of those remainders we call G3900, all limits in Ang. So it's 0.06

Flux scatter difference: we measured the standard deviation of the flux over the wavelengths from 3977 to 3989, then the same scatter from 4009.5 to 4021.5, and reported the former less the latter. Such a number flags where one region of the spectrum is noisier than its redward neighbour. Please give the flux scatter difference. 0.12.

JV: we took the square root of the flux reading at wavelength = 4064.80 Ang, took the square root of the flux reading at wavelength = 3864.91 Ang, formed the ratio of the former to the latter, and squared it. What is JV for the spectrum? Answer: 0.746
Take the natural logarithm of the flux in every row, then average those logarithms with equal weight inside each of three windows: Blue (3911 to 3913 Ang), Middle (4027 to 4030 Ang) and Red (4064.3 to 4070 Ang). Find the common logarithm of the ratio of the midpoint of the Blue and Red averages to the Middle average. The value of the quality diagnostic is 0.014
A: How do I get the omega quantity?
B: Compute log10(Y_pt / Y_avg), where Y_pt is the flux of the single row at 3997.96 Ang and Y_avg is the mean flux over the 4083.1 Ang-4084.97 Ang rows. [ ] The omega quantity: -0.01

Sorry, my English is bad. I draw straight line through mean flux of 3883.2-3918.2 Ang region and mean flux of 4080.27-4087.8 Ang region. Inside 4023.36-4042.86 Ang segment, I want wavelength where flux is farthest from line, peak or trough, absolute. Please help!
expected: 4039.61 Ang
